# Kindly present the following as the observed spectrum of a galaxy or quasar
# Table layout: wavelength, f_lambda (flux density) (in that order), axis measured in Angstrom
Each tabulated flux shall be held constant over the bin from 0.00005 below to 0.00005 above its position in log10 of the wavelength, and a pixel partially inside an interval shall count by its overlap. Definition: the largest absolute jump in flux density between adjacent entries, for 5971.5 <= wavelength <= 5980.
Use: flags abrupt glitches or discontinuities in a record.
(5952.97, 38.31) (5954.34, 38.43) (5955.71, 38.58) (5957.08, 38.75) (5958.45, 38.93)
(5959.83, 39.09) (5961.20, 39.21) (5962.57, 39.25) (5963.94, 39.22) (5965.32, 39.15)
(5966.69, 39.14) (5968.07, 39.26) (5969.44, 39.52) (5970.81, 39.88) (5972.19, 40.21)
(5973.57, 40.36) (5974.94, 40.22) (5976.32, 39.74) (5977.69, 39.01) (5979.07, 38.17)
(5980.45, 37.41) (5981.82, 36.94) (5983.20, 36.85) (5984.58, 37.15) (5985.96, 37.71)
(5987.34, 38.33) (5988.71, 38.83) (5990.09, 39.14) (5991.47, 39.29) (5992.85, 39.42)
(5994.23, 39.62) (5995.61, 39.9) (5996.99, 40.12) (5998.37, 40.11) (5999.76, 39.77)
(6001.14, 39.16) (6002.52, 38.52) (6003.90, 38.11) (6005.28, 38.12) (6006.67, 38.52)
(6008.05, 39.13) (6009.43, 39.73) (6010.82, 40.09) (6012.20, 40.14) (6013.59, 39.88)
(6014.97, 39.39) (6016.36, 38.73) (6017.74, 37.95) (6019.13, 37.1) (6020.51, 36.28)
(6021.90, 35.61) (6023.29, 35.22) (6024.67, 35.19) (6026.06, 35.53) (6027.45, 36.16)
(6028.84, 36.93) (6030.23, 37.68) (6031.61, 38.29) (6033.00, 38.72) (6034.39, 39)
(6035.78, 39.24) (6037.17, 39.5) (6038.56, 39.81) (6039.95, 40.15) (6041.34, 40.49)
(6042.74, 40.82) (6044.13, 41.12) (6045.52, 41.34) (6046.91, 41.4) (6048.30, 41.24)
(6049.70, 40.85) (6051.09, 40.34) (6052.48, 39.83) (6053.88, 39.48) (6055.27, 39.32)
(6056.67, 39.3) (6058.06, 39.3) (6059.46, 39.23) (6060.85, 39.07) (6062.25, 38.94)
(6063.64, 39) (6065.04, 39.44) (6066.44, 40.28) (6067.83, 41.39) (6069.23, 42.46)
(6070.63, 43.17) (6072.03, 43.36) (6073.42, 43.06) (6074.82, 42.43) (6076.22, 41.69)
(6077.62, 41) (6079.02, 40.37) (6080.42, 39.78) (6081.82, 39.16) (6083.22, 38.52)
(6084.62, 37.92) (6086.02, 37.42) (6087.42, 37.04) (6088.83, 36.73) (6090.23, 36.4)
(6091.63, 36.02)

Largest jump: 0.84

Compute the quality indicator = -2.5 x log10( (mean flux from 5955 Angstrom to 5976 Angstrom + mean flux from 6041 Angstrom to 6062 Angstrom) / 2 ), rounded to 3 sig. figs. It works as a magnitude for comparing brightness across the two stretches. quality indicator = -4.00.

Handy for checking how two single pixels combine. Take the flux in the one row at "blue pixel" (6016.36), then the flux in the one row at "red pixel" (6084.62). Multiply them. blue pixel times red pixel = 1469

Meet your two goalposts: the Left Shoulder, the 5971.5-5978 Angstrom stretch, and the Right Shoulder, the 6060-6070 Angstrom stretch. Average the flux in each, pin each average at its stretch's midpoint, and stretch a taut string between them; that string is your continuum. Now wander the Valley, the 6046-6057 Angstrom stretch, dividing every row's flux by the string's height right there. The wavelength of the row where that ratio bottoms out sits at 6056.67 Angstrom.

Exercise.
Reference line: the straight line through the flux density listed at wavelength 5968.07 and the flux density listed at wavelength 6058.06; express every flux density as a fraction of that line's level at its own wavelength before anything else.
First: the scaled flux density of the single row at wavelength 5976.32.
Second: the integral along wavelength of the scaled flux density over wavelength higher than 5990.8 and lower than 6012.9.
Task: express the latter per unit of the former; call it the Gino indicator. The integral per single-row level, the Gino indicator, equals 21.9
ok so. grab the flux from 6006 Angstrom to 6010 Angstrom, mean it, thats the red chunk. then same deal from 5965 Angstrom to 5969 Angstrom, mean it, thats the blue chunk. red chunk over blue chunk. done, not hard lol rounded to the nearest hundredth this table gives 1.00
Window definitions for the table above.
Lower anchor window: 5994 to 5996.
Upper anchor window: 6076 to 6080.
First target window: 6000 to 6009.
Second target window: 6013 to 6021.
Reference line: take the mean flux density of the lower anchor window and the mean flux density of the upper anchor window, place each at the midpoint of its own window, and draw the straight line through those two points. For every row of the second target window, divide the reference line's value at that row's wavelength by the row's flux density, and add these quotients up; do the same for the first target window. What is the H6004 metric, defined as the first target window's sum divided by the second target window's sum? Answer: 0.985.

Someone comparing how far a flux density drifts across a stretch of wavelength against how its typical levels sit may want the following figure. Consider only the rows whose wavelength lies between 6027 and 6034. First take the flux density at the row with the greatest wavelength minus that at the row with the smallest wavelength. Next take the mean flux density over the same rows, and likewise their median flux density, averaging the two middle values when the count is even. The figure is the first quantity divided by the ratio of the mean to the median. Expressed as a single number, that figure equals 2.6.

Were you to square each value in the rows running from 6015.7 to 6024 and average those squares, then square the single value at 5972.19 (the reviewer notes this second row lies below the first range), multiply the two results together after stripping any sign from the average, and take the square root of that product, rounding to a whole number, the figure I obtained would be 1481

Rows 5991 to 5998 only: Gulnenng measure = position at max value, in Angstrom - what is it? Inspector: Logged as 5996.99 Angstrom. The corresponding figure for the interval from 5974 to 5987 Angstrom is 5974.94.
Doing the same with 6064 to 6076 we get 6072.03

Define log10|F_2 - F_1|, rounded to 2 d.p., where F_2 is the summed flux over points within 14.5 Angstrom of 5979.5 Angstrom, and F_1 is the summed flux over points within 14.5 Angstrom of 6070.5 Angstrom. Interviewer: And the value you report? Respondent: 1.52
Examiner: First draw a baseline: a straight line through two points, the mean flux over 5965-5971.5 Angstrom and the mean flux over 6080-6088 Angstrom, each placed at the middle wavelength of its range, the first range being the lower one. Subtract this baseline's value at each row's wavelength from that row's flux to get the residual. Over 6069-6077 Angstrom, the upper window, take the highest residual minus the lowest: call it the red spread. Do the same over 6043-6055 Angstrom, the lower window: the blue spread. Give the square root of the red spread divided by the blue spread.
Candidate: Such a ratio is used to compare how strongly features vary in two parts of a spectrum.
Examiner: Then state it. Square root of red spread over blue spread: 0.94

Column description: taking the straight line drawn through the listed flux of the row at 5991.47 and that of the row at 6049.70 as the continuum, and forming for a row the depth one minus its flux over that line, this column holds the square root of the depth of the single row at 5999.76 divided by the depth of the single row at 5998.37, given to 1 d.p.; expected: 0.6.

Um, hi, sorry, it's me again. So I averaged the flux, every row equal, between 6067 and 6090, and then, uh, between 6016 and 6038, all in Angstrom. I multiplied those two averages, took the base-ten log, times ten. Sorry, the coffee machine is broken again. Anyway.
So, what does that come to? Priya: 31.8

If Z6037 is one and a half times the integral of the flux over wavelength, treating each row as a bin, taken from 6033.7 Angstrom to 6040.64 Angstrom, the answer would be 412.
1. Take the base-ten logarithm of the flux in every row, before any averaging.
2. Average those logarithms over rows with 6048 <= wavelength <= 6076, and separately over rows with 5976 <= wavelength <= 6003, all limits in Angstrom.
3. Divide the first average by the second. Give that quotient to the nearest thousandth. 1.012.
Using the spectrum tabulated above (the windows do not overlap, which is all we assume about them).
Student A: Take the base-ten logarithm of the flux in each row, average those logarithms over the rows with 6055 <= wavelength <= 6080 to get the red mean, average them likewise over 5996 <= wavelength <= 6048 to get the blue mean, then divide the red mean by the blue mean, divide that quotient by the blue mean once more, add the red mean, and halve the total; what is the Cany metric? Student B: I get 1.124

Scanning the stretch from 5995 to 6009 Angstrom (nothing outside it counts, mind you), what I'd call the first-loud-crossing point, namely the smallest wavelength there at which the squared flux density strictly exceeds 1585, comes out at 5995.61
